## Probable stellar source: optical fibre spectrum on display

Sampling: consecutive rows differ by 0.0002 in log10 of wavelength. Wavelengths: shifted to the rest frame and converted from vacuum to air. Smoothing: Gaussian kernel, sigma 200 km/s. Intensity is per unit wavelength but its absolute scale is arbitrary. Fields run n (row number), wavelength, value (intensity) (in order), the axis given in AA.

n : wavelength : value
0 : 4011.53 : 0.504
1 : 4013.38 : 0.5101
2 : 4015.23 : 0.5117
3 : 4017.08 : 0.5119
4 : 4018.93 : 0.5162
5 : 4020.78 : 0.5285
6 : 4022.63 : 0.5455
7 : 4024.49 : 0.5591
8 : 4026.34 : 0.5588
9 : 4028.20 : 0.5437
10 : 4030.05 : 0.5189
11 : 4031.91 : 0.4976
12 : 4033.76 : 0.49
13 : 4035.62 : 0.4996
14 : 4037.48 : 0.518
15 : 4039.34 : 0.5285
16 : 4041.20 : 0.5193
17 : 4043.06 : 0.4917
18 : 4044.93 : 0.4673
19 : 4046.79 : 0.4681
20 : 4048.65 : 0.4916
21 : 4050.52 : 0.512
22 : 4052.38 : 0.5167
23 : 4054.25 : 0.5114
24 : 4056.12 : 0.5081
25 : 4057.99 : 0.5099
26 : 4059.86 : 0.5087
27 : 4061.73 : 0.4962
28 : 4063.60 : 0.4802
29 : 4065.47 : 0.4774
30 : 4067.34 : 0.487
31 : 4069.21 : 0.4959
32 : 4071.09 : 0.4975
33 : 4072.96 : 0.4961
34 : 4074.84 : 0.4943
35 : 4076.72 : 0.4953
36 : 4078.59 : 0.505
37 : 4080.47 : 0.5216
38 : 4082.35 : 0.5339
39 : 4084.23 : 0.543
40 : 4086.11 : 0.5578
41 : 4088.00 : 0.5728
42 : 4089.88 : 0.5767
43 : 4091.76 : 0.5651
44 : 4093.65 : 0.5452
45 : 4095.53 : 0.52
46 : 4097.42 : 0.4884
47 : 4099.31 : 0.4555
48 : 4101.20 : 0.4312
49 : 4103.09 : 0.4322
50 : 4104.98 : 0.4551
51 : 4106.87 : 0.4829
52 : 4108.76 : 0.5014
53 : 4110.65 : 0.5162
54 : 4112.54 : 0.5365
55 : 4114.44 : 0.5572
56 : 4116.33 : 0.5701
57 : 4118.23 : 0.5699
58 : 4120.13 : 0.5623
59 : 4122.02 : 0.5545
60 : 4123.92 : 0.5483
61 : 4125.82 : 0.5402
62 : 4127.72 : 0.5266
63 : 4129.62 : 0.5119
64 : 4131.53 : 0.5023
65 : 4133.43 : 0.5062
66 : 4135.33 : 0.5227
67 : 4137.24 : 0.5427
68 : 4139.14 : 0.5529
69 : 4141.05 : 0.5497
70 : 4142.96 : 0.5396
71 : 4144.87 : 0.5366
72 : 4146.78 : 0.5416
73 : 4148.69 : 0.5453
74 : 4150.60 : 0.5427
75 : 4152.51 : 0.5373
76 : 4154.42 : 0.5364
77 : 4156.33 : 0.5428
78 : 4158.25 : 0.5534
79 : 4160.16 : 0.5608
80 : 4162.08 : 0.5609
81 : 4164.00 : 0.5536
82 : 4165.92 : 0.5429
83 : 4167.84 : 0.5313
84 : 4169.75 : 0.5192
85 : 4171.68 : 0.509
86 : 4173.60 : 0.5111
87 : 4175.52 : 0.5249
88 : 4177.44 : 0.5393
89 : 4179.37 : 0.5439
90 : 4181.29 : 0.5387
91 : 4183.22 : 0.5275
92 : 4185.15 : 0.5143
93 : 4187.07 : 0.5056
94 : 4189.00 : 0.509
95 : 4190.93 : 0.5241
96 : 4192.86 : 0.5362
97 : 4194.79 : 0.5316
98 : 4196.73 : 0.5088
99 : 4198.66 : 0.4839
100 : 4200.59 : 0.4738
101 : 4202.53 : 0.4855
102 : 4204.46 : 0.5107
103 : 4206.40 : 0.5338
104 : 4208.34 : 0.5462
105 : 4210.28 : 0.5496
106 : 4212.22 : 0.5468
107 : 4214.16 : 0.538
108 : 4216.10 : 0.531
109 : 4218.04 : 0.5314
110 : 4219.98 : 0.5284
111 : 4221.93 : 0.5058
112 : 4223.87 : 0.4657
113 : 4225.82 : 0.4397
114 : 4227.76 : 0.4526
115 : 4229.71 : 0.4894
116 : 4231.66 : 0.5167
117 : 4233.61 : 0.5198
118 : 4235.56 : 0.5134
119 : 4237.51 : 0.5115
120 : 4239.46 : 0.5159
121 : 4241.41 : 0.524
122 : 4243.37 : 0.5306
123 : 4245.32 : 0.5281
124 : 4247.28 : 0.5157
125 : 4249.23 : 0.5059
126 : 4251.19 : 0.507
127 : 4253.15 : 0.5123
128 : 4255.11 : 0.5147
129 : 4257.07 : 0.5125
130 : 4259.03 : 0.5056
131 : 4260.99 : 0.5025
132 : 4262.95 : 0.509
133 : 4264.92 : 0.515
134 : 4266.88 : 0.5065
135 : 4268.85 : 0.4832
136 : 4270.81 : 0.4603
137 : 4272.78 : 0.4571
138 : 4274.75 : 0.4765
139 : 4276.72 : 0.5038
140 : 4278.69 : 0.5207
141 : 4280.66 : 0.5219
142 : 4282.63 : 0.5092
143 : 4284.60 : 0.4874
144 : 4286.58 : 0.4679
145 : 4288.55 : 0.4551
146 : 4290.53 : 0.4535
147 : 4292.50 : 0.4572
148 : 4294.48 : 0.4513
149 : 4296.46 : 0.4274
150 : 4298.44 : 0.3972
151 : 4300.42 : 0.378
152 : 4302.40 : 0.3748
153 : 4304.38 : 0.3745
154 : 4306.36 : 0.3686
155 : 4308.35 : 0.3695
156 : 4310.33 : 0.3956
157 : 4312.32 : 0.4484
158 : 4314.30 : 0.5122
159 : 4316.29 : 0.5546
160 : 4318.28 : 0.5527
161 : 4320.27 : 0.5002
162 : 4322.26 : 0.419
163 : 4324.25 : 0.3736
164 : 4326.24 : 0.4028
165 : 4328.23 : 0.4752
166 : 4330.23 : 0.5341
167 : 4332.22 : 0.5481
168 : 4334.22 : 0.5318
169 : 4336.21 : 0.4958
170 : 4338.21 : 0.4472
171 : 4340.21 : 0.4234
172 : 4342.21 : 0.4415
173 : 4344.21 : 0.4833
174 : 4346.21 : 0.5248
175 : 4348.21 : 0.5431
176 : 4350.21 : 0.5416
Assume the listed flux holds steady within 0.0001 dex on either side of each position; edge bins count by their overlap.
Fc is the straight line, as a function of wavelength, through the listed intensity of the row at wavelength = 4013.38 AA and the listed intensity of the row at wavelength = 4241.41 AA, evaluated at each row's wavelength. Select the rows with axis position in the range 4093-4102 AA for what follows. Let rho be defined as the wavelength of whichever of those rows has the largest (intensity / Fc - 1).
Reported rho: 4093.65 AA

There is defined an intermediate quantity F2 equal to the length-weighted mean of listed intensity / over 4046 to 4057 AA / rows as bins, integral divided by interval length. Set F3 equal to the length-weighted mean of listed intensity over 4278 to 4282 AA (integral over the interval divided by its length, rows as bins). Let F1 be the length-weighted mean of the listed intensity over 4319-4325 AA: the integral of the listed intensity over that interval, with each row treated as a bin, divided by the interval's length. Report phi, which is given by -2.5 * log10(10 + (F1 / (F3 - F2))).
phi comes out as -3.8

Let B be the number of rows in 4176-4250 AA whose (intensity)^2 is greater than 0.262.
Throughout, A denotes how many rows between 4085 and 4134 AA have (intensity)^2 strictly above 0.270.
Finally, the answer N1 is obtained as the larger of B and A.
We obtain 24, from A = 15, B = 24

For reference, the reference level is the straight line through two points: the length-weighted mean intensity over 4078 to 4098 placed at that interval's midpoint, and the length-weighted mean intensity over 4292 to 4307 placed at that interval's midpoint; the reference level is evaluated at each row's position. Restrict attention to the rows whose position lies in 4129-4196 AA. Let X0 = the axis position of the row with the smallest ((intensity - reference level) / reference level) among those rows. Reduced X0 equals 4131.53 AA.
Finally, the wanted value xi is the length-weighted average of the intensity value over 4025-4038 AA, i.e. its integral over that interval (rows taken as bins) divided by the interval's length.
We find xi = 0.520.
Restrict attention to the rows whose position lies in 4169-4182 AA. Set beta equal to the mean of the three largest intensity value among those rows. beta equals 0.54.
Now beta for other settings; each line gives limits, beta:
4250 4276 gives 0.51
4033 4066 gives 0.52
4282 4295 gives 0.49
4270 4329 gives 0.54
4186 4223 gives 0.55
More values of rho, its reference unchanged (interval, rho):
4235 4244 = 4243.37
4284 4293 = 4284.60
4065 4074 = 4071.09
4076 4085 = 4084.23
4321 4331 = 4330.23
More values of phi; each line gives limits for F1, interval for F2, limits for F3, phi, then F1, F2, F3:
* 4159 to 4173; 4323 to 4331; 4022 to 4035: -3.0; 0.539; 0.443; 0.529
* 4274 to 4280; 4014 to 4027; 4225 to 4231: -1.0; 0.502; 0.532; 0.464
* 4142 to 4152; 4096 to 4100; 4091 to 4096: -3.1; 0.541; 0.478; 0.545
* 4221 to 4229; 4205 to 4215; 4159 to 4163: -3.8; 0.467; 0.541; 0.561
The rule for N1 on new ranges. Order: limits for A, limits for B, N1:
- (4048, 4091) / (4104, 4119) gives 6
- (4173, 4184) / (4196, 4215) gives 5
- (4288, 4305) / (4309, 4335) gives 6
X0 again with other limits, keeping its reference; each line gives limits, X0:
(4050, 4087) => 4065.47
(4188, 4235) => 4225.82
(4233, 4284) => 4272.78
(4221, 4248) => 4225.82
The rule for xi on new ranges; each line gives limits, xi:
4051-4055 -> 0.514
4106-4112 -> 0.503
